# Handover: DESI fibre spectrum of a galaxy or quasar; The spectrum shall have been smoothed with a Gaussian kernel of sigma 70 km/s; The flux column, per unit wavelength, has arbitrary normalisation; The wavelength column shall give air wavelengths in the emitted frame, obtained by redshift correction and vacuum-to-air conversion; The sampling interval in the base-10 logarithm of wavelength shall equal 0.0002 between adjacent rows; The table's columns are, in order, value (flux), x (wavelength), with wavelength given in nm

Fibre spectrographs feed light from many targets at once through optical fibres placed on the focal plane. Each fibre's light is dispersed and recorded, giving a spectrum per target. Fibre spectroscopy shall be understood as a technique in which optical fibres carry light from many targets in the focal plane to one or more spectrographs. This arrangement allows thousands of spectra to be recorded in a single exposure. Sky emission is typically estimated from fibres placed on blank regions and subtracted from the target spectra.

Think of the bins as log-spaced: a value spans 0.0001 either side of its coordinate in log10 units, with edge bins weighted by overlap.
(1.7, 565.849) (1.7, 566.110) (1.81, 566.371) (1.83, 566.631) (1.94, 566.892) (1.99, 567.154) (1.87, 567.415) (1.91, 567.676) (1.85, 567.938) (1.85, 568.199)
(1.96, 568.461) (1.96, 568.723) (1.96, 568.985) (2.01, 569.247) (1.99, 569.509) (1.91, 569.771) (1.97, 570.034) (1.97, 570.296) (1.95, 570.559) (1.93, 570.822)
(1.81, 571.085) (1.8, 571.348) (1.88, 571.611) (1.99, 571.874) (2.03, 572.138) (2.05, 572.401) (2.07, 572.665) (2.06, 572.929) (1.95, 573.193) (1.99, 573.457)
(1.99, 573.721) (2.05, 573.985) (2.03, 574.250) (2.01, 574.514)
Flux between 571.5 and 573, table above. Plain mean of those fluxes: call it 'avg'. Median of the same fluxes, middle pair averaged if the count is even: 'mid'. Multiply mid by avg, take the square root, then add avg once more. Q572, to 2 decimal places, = 4.04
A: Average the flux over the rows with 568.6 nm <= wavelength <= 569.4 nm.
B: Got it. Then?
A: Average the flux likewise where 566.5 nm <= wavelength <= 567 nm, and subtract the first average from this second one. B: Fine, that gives -0.09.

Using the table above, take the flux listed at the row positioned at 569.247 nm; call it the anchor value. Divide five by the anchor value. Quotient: 2.49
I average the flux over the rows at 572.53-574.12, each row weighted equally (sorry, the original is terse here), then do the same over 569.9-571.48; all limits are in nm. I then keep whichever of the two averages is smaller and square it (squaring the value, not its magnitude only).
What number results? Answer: 3.63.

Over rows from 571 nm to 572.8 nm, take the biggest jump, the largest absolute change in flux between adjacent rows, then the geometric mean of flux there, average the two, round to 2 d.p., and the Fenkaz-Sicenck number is 1.03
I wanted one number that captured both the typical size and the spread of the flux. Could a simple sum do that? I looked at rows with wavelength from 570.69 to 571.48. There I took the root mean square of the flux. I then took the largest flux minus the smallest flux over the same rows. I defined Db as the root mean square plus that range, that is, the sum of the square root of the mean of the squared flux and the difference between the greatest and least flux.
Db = 1.98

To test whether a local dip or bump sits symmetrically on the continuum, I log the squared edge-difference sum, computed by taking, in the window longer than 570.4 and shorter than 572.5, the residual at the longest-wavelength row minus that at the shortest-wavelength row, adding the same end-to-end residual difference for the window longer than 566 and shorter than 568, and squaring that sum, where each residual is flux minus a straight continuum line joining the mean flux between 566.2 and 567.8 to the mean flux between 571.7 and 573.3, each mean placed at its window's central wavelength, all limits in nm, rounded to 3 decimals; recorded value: 0.026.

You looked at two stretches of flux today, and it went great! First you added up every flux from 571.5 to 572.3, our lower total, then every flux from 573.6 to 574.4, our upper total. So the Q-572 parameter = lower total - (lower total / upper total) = 4.93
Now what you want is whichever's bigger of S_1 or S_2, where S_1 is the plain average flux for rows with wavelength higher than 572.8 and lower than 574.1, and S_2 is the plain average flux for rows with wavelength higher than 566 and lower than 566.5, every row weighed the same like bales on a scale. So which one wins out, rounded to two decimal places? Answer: 2.01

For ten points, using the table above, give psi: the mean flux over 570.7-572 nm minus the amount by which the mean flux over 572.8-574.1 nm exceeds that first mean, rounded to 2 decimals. 1.76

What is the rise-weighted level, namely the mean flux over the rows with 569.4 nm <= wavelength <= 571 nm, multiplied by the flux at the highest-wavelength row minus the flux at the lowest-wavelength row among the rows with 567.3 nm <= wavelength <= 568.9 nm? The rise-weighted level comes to 0.18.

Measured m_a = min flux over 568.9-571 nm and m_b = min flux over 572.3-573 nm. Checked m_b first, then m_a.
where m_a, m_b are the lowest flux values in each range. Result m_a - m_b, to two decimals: -0.14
